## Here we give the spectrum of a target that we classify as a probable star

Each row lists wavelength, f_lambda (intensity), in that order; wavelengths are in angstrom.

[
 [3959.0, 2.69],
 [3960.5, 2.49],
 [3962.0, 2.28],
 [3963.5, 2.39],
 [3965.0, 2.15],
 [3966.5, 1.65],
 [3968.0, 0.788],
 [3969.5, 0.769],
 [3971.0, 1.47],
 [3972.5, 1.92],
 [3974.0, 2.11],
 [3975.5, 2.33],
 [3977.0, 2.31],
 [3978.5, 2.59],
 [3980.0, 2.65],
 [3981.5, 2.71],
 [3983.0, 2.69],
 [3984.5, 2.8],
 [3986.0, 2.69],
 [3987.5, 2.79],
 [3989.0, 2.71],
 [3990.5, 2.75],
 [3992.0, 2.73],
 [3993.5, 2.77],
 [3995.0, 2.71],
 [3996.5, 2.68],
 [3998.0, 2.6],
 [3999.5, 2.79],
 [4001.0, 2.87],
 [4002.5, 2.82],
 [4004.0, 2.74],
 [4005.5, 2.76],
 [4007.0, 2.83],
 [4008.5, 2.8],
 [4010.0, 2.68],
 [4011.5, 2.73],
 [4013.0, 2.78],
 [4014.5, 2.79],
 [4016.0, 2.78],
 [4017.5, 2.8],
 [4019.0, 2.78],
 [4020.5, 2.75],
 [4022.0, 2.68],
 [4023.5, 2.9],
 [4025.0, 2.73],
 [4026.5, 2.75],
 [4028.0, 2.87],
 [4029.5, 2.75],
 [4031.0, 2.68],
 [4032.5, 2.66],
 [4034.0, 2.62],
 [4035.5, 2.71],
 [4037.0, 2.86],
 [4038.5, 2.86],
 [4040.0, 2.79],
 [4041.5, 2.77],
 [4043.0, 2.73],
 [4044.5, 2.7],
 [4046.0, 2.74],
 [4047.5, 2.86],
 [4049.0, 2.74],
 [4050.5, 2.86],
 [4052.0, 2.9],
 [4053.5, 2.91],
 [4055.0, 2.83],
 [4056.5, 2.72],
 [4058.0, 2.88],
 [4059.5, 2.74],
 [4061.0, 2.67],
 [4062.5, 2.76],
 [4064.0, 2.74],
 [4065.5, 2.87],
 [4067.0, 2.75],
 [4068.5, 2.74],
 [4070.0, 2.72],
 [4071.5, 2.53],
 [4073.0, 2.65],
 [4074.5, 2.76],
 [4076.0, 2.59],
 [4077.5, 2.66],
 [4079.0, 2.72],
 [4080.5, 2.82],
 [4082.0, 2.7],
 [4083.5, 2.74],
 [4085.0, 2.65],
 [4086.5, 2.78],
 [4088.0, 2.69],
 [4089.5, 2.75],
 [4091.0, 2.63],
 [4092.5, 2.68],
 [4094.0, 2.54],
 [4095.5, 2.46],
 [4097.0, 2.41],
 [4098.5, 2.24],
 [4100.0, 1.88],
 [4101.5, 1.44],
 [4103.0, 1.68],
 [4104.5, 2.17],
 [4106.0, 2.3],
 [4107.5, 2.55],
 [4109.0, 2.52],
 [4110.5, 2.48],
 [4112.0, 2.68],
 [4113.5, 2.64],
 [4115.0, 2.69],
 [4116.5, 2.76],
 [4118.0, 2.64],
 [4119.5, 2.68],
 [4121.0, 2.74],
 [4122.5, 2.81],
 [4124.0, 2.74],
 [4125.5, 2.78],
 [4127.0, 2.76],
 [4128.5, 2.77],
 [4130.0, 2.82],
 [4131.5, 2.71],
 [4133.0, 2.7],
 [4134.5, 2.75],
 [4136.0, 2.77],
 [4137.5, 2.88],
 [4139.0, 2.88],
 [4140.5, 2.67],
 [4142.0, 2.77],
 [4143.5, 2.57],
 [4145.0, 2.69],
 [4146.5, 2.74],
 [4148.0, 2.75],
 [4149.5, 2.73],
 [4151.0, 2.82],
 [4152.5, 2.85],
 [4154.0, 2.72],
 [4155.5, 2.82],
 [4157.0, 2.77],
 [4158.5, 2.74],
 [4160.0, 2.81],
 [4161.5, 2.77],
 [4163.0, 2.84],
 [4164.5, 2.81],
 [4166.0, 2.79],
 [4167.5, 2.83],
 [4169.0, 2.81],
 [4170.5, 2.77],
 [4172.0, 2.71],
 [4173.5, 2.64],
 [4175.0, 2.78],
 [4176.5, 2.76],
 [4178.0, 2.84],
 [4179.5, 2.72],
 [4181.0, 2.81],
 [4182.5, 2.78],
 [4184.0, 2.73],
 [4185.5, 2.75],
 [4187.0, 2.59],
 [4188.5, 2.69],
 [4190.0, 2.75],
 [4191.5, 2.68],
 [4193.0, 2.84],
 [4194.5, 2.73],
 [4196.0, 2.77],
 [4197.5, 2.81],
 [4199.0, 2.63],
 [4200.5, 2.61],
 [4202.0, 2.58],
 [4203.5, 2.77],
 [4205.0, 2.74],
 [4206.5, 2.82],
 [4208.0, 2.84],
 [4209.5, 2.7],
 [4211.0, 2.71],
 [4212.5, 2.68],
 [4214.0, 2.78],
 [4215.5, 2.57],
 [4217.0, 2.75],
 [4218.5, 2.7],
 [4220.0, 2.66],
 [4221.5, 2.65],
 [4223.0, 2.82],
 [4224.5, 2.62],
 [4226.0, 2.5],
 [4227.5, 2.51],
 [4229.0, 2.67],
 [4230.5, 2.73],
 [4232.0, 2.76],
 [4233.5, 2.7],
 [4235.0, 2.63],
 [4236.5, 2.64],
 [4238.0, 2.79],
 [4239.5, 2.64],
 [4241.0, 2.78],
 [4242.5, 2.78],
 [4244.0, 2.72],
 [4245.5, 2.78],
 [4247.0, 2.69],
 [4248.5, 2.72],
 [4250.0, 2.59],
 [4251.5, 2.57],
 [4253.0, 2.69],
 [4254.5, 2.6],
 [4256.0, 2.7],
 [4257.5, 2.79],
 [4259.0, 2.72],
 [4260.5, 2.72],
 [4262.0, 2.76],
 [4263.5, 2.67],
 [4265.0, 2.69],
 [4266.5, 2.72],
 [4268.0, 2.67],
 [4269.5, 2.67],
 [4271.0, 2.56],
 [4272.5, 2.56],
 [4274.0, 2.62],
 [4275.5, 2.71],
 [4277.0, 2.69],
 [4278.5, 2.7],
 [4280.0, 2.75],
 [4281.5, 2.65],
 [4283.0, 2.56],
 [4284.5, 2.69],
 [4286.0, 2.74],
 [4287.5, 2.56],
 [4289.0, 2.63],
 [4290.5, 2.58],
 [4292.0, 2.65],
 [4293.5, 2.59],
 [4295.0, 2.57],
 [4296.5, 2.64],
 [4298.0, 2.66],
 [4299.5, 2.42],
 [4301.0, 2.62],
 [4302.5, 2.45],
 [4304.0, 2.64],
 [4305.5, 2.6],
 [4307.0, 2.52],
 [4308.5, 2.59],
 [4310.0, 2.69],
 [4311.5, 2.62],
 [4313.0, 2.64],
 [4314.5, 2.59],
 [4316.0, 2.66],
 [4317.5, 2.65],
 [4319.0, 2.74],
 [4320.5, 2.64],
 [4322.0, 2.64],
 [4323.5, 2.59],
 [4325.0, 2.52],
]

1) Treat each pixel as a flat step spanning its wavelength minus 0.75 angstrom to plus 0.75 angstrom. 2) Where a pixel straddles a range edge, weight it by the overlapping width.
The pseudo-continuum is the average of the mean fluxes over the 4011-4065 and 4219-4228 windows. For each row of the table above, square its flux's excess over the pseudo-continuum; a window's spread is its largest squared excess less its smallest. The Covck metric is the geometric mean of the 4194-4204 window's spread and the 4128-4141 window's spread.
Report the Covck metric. 0.021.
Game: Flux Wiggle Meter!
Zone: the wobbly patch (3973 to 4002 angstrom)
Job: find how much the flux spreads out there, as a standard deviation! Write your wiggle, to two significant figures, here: 0.19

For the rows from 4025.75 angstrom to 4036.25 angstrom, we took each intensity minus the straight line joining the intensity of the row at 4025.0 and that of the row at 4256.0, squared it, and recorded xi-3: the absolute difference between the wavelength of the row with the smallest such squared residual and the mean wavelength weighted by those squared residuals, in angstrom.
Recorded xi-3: 4.9 angstrom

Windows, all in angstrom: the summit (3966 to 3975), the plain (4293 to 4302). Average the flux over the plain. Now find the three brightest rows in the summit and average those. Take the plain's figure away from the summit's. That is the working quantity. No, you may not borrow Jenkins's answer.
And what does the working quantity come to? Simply -0.69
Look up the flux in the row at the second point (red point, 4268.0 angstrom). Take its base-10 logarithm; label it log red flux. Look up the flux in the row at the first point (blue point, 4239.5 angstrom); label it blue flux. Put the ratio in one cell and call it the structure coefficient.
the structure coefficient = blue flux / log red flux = 6.2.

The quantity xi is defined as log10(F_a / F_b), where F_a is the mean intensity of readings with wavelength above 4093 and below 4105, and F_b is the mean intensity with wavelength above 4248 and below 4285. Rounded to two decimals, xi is -0.10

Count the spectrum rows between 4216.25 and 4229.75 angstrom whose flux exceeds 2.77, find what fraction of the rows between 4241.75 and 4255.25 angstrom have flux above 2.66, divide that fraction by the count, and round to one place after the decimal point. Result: 0.7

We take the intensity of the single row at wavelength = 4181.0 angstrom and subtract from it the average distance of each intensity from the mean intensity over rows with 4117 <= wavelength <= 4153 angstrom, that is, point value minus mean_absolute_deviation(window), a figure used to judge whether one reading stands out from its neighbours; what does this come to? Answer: 2.76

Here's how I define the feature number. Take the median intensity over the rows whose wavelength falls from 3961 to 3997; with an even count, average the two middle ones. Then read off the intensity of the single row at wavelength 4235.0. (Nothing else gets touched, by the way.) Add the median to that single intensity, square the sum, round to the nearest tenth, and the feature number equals 27.6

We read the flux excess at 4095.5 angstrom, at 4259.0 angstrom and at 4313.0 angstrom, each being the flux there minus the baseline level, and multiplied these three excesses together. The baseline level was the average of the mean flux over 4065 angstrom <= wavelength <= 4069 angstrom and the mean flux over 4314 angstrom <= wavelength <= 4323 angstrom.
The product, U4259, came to 0.0000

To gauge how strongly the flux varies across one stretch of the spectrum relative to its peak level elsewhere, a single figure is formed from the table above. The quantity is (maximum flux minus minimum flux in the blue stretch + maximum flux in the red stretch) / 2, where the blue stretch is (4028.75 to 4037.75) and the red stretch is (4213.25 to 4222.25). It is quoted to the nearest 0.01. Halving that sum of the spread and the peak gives 1.51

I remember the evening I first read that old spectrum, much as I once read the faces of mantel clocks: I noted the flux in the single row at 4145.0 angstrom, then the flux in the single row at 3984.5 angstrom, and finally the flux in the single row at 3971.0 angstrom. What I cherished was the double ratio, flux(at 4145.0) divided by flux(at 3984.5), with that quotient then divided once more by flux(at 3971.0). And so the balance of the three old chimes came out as 0.65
